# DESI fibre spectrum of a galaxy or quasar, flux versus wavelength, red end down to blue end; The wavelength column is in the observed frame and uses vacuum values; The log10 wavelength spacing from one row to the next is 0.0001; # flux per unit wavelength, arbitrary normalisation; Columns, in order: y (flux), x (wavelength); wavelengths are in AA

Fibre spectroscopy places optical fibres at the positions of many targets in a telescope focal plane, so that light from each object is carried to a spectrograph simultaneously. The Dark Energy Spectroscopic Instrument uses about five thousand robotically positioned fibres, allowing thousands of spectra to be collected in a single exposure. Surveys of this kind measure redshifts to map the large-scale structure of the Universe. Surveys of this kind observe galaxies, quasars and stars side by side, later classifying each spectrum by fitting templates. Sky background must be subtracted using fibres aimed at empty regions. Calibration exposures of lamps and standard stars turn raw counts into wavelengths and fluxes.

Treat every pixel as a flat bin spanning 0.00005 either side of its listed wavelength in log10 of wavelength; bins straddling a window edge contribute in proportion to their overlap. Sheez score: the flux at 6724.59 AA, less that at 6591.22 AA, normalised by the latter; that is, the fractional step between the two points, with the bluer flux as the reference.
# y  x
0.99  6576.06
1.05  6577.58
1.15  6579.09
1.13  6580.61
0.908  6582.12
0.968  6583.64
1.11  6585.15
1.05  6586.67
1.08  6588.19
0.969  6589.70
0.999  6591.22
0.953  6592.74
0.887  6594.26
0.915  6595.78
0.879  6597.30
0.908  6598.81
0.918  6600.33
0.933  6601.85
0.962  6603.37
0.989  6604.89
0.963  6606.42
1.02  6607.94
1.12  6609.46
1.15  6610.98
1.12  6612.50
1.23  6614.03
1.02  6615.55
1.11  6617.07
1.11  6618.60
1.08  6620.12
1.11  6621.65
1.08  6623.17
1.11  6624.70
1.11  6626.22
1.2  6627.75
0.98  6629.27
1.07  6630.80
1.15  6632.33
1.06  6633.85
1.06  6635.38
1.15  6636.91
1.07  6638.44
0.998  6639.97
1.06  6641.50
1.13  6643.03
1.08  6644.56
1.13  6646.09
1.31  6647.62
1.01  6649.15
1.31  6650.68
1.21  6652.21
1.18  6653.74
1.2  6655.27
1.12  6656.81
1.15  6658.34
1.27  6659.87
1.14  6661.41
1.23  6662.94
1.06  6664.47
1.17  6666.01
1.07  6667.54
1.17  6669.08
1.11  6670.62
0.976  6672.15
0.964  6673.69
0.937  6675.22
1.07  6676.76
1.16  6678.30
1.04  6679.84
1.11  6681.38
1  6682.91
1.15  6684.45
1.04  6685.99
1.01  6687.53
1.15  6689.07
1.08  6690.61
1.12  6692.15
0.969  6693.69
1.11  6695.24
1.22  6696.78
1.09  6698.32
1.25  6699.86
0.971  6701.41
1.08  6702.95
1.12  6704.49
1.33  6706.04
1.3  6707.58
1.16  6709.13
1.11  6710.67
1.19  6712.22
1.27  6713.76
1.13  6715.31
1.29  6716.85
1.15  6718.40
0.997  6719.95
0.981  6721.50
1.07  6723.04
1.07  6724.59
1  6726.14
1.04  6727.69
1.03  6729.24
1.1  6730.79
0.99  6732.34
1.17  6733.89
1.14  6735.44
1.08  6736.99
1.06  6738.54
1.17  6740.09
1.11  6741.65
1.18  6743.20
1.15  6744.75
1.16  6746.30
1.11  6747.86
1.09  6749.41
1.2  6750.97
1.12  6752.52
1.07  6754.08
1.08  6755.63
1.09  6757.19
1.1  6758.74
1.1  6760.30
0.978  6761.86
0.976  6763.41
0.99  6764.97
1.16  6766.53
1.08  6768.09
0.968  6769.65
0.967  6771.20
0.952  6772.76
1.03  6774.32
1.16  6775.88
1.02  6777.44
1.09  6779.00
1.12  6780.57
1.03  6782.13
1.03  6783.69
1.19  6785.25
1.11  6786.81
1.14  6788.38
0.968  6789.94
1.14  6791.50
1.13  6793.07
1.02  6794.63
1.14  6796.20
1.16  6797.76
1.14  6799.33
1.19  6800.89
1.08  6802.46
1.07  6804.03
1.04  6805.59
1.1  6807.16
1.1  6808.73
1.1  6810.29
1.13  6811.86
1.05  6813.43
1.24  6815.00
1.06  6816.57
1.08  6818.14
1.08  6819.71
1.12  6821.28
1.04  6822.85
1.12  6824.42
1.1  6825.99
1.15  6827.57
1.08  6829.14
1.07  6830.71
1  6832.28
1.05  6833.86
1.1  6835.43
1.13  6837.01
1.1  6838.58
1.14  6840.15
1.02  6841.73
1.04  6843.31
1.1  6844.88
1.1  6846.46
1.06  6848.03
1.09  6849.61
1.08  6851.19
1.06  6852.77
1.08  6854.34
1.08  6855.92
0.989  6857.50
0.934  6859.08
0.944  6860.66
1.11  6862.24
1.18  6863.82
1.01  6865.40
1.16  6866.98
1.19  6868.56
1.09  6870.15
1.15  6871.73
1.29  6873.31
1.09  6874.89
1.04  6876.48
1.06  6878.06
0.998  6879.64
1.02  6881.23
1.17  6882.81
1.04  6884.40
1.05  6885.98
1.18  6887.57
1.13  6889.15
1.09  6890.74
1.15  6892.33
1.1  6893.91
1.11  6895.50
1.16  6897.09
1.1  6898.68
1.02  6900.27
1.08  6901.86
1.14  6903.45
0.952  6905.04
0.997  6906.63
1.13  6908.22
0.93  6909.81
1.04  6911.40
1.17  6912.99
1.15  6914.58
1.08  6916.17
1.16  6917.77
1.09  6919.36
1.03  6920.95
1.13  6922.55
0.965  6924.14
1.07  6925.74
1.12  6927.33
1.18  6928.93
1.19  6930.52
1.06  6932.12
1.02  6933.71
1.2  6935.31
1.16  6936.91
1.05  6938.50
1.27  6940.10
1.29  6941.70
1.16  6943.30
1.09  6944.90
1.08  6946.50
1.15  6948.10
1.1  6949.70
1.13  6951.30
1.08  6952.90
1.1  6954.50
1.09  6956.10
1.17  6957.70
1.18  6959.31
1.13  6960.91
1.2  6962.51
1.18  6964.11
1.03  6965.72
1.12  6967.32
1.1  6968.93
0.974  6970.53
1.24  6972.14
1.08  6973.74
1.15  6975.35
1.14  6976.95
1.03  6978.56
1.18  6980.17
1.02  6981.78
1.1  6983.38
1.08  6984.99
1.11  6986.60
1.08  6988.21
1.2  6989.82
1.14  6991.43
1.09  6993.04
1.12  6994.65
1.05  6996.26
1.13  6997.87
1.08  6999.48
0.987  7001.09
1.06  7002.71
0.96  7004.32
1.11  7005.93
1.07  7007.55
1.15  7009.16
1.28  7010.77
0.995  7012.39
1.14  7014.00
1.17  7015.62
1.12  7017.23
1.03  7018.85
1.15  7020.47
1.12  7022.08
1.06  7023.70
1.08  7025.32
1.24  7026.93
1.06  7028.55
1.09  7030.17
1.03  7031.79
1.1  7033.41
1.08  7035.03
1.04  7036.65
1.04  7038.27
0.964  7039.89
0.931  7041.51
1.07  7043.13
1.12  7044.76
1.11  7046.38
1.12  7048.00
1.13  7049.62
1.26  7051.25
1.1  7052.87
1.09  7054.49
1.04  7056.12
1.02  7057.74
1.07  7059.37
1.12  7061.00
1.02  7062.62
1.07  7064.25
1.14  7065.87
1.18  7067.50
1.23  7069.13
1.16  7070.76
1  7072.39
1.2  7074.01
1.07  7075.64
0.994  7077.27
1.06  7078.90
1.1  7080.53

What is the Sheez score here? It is 0.071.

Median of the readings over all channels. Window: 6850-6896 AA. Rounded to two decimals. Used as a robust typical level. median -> 1.09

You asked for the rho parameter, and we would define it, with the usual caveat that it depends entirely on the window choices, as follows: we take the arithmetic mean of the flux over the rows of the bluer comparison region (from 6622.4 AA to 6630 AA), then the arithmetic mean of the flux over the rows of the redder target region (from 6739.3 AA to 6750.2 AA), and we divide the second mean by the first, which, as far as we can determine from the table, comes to 1.04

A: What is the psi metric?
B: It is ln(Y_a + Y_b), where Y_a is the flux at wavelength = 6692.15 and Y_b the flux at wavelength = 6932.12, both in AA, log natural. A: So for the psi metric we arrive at 0.779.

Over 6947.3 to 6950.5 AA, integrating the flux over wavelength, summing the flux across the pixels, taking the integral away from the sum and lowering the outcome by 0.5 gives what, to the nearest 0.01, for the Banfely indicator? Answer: -1.85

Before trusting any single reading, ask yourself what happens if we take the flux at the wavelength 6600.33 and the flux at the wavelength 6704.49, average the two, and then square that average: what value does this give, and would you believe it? 1.04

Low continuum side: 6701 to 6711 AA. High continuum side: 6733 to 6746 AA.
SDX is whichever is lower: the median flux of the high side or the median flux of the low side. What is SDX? 1.12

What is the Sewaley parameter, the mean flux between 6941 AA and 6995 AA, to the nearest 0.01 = 1.12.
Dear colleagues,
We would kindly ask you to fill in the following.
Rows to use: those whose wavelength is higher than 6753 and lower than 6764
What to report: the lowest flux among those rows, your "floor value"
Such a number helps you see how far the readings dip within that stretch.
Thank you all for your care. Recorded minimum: 0.976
